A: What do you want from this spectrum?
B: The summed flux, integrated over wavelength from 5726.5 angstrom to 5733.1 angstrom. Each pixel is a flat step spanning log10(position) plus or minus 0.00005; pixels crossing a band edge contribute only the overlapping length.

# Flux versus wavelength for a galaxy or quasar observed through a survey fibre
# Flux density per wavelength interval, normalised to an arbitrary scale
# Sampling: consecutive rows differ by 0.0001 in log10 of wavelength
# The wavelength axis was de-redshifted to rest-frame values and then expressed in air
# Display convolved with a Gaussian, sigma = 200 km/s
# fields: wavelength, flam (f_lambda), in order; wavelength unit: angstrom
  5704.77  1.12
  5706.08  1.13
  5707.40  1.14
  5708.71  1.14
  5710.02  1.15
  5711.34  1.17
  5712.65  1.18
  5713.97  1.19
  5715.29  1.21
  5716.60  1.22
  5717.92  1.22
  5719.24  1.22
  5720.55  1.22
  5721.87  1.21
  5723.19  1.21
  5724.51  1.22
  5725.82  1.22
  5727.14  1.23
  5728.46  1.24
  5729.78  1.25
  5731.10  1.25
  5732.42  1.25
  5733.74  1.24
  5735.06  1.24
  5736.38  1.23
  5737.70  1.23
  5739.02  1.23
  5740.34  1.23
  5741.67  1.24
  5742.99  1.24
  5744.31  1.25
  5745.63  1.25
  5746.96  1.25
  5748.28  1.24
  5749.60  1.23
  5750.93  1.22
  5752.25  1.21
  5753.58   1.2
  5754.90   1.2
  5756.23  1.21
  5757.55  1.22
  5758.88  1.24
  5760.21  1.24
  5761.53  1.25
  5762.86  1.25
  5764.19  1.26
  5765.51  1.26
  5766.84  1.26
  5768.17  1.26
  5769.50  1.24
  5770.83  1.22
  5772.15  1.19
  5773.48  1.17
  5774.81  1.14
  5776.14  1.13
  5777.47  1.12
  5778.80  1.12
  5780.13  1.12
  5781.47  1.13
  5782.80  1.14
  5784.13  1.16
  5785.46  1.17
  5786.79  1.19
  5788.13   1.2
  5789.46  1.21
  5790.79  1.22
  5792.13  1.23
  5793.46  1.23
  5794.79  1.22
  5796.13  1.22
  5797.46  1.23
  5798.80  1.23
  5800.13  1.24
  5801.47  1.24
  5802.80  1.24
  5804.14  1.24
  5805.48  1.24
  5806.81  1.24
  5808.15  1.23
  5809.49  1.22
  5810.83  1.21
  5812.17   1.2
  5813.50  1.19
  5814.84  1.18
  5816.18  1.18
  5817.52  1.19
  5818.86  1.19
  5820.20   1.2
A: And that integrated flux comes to 8.21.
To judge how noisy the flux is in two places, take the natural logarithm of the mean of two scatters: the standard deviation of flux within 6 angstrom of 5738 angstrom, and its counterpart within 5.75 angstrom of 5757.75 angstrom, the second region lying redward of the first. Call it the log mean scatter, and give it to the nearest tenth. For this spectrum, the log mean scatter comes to -4.3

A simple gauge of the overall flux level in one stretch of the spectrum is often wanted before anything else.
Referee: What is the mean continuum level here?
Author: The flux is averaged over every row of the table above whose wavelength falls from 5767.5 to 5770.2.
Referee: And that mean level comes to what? 1.25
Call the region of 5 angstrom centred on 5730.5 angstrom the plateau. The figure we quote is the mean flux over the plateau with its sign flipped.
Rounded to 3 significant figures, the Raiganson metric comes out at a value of -1.25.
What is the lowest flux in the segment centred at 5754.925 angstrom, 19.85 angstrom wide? 1.2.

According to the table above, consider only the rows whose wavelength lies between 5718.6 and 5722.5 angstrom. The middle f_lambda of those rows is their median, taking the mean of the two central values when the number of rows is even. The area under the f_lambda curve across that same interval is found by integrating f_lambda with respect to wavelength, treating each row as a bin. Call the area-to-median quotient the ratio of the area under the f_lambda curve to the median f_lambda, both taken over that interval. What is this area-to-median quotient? 4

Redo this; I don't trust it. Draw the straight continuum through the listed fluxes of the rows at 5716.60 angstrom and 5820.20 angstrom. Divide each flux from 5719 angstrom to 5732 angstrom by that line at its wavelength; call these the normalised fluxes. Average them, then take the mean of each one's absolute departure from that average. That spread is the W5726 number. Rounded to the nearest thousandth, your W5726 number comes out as 0.011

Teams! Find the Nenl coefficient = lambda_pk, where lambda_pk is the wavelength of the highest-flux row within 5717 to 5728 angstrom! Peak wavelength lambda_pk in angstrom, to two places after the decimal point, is 5727.14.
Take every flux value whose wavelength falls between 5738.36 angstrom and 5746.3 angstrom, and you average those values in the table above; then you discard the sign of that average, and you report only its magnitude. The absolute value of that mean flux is 1.24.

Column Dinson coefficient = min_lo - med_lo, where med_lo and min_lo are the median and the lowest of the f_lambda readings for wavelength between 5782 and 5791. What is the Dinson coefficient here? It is -0.050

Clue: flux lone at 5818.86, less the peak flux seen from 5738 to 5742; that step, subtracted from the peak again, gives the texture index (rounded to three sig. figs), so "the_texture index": 1.29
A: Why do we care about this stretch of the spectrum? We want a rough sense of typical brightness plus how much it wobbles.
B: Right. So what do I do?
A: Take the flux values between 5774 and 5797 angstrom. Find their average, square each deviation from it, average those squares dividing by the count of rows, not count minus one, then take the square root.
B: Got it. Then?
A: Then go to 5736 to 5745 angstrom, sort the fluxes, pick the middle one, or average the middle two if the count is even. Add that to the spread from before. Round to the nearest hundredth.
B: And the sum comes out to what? 1.27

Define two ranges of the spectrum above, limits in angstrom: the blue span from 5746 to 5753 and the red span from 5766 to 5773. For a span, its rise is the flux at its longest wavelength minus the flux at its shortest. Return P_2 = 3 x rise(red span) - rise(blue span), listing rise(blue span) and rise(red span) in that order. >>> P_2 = -0.17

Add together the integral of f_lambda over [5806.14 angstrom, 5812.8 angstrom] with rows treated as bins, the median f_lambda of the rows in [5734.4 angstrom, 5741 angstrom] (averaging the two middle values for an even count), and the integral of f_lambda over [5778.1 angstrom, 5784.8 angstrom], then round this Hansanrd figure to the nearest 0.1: 16.9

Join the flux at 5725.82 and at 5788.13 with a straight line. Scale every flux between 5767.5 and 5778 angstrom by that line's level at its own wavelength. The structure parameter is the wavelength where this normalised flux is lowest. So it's 5777.47 angstrom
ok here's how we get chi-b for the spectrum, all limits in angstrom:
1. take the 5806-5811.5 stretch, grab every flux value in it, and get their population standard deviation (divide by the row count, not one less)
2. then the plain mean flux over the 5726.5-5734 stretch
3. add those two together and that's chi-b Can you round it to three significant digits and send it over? 1.25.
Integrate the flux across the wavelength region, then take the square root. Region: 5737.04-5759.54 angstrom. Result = 5.26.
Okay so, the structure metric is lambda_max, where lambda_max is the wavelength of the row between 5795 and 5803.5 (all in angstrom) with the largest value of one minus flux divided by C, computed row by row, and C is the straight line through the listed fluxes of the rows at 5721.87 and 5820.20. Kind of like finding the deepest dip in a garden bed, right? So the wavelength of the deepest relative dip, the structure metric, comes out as 5796.13 angstrom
